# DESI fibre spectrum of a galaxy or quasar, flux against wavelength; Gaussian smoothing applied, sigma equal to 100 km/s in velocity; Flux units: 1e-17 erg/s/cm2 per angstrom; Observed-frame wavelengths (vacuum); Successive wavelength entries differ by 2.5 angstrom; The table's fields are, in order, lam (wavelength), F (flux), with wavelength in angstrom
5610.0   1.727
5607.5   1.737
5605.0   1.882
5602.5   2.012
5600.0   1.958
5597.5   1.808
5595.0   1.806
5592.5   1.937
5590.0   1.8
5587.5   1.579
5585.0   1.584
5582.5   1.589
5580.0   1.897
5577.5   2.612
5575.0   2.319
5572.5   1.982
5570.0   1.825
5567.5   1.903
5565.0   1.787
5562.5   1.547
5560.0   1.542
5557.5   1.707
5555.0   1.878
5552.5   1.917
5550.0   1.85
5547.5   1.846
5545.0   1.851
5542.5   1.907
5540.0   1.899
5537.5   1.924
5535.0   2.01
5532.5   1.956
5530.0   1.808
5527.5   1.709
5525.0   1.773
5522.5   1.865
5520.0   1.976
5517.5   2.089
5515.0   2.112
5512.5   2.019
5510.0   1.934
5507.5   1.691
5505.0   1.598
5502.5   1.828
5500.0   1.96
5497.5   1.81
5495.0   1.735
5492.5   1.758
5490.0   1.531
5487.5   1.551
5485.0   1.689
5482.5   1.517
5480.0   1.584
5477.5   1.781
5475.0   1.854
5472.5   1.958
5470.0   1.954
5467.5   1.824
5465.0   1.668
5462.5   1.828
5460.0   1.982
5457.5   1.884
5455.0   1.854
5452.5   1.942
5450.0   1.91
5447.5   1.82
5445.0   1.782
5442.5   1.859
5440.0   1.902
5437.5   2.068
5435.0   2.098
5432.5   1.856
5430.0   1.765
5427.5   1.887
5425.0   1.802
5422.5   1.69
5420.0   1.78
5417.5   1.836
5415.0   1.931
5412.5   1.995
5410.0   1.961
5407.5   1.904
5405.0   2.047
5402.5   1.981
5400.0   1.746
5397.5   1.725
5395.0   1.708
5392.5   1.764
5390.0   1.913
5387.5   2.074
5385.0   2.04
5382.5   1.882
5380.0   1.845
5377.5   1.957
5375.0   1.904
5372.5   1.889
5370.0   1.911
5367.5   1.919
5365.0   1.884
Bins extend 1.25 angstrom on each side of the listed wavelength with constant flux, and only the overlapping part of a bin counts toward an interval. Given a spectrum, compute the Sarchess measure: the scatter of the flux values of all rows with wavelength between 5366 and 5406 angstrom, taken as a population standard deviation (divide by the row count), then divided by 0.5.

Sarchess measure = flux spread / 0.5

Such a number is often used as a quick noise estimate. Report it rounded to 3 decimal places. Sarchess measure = 0.221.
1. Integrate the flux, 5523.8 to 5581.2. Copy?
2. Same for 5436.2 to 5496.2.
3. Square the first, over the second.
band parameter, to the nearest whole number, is 109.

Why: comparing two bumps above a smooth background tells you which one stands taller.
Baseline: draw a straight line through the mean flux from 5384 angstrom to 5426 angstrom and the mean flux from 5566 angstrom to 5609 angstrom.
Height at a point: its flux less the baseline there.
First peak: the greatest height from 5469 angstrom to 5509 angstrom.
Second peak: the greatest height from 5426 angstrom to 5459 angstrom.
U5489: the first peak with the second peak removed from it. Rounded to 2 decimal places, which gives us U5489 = -0.14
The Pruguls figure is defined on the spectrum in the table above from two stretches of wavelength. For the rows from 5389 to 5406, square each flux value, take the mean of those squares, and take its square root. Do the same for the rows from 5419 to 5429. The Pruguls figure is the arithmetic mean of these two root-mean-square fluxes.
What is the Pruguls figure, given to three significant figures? 1.82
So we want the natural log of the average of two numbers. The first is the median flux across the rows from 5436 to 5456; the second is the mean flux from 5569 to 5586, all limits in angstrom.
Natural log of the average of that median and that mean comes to 0.66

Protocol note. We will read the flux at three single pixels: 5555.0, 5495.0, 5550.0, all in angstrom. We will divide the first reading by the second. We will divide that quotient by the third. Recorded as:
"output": 0.585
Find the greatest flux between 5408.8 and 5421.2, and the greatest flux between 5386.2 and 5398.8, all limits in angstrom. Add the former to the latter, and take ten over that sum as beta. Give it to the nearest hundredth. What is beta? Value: 2.46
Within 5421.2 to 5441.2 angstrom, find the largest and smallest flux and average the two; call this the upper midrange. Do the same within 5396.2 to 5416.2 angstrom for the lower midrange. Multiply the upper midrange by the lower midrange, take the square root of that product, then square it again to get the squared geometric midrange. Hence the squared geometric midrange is 3.57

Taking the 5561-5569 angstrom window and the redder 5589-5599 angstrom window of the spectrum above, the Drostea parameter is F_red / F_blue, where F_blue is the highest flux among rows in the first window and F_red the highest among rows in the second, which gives 1.02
